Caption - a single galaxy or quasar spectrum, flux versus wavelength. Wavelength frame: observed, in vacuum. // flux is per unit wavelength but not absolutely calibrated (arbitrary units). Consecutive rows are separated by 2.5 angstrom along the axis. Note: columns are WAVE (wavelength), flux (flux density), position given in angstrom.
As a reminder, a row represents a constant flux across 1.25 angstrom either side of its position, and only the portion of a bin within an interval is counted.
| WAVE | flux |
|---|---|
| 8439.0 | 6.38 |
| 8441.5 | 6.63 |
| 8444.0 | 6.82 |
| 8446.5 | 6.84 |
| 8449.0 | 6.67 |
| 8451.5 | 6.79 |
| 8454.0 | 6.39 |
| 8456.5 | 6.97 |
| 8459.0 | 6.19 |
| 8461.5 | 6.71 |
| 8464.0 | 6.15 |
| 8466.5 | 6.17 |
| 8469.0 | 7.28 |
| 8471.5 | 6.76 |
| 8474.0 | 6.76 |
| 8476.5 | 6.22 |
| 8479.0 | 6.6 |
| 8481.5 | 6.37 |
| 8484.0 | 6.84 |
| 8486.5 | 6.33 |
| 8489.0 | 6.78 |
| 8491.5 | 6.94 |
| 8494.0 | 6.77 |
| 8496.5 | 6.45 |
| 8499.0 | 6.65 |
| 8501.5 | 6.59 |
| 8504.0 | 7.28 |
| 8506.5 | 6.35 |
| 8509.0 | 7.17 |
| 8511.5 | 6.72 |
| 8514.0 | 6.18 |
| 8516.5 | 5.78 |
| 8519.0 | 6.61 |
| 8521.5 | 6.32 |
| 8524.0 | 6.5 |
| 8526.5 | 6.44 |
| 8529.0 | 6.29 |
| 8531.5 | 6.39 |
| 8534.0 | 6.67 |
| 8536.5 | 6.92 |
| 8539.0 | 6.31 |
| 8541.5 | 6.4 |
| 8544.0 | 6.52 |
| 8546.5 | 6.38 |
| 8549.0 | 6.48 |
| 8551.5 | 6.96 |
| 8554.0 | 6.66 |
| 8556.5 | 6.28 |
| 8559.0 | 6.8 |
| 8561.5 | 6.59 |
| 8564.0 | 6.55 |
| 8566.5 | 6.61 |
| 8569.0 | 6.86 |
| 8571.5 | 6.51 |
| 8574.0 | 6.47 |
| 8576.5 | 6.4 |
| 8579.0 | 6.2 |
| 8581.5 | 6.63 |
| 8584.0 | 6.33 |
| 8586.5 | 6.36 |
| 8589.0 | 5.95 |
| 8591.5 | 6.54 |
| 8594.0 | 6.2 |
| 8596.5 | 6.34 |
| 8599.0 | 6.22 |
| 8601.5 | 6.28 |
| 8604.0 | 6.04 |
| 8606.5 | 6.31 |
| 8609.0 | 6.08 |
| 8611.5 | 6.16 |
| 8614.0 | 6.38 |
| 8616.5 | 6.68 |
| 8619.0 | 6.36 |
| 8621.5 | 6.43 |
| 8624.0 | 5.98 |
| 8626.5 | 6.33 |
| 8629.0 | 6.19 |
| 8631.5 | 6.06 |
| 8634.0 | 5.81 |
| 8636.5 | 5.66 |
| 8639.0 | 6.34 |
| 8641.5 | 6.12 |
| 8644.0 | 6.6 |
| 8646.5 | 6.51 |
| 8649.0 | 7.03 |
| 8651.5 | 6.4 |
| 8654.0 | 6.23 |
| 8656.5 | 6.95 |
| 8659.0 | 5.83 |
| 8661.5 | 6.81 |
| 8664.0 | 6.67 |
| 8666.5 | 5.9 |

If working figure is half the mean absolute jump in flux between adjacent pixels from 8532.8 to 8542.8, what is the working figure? 0.16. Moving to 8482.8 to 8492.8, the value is 0.19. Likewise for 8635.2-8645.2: 0.23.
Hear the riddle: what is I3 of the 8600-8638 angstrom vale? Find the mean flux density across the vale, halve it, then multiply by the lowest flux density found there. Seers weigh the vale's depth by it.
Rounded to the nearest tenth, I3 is 17.5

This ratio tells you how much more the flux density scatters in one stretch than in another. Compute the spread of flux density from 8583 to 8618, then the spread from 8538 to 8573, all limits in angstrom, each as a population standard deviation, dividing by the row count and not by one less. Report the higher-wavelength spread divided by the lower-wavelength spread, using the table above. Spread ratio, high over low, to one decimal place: 1.0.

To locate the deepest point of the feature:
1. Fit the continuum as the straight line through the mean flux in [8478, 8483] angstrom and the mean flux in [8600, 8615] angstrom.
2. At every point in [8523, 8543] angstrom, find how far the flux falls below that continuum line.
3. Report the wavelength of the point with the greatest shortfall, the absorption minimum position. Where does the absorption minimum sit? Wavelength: 8529.0 angstrom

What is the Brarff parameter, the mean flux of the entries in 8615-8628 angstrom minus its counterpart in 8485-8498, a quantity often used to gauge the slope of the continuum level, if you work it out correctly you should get -0.30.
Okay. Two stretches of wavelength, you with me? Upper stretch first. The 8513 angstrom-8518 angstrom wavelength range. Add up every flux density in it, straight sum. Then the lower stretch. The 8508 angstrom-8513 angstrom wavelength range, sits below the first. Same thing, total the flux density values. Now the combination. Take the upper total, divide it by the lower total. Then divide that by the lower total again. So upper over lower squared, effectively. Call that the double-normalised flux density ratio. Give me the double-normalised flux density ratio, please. 0.062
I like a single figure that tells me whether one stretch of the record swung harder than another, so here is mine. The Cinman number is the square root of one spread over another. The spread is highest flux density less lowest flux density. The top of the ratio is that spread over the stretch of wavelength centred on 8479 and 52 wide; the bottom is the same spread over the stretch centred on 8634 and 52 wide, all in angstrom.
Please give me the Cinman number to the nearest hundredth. 0.91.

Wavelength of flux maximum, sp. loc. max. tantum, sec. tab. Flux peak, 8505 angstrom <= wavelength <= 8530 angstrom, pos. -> 8509.0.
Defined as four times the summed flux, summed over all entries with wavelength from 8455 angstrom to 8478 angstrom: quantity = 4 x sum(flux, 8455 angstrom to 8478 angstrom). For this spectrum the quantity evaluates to 237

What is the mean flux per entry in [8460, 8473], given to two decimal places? 6.61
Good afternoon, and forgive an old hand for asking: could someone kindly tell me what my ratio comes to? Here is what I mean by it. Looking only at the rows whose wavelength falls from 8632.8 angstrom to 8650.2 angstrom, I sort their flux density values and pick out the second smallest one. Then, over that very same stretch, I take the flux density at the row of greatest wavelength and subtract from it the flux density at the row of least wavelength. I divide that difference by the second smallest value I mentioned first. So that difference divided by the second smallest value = 0.21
